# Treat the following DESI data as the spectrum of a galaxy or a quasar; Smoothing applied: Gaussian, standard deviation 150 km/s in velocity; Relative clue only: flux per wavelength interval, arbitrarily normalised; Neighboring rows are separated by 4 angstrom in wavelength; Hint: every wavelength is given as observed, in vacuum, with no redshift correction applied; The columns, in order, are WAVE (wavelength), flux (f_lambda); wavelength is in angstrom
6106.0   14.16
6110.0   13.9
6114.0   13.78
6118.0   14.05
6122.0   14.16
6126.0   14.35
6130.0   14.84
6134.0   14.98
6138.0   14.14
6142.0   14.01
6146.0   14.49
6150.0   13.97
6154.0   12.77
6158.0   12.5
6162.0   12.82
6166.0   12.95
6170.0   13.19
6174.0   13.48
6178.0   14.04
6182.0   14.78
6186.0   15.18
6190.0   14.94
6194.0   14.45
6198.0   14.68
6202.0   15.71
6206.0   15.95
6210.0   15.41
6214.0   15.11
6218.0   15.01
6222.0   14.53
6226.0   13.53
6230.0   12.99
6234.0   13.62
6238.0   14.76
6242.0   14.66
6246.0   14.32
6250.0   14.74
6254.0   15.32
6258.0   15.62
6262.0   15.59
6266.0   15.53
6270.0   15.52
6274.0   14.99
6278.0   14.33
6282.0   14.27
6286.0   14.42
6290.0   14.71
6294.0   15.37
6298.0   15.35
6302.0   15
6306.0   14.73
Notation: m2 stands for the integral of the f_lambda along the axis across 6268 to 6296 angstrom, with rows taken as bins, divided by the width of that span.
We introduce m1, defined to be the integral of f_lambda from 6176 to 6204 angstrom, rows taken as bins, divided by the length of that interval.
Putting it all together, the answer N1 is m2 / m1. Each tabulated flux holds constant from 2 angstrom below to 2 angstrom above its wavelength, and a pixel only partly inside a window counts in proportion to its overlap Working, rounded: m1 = 14.8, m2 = 14.8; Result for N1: 1.00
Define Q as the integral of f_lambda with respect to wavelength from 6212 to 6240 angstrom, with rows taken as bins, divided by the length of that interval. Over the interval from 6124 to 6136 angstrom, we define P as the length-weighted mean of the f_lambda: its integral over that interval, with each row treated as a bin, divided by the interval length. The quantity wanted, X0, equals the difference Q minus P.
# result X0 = -0.50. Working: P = 14.7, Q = 14.2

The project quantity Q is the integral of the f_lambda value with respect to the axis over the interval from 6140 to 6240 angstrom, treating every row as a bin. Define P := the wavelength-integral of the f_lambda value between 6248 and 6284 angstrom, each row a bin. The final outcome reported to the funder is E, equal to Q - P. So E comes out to 876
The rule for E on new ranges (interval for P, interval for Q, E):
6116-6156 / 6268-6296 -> -153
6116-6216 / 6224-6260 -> -910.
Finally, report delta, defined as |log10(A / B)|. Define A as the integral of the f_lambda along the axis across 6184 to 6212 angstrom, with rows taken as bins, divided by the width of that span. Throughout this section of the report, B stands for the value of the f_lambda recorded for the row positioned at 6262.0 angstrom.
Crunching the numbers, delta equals 0.01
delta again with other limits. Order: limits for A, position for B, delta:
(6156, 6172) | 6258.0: 0.08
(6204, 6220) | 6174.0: 0.06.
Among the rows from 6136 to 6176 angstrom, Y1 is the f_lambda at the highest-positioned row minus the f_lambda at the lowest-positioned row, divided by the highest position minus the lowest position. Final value -0.018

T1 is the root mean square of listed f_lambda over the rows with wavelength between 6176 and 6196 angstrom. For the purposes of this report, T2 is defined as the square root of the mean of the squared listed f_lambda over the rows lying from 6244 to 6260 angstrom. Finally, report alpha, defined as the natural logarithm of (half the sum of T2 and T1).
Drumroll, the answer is 2.698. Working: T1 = 14.7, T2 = 15.0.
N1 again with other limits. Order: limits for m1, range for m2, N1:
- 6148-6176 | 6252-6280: 1.17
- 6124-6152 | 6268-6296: 1.03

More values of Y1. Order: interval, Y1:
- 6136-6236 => -0.005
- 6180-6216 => 0.010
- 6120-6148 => 0.014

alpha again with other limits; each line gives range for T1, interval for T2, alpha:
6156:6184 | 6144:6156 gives 2.609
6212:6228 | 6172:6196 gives 2.676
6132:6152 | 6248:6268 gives 2.698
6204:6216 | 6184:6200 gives 2.718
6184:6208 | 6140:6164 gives 2.661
